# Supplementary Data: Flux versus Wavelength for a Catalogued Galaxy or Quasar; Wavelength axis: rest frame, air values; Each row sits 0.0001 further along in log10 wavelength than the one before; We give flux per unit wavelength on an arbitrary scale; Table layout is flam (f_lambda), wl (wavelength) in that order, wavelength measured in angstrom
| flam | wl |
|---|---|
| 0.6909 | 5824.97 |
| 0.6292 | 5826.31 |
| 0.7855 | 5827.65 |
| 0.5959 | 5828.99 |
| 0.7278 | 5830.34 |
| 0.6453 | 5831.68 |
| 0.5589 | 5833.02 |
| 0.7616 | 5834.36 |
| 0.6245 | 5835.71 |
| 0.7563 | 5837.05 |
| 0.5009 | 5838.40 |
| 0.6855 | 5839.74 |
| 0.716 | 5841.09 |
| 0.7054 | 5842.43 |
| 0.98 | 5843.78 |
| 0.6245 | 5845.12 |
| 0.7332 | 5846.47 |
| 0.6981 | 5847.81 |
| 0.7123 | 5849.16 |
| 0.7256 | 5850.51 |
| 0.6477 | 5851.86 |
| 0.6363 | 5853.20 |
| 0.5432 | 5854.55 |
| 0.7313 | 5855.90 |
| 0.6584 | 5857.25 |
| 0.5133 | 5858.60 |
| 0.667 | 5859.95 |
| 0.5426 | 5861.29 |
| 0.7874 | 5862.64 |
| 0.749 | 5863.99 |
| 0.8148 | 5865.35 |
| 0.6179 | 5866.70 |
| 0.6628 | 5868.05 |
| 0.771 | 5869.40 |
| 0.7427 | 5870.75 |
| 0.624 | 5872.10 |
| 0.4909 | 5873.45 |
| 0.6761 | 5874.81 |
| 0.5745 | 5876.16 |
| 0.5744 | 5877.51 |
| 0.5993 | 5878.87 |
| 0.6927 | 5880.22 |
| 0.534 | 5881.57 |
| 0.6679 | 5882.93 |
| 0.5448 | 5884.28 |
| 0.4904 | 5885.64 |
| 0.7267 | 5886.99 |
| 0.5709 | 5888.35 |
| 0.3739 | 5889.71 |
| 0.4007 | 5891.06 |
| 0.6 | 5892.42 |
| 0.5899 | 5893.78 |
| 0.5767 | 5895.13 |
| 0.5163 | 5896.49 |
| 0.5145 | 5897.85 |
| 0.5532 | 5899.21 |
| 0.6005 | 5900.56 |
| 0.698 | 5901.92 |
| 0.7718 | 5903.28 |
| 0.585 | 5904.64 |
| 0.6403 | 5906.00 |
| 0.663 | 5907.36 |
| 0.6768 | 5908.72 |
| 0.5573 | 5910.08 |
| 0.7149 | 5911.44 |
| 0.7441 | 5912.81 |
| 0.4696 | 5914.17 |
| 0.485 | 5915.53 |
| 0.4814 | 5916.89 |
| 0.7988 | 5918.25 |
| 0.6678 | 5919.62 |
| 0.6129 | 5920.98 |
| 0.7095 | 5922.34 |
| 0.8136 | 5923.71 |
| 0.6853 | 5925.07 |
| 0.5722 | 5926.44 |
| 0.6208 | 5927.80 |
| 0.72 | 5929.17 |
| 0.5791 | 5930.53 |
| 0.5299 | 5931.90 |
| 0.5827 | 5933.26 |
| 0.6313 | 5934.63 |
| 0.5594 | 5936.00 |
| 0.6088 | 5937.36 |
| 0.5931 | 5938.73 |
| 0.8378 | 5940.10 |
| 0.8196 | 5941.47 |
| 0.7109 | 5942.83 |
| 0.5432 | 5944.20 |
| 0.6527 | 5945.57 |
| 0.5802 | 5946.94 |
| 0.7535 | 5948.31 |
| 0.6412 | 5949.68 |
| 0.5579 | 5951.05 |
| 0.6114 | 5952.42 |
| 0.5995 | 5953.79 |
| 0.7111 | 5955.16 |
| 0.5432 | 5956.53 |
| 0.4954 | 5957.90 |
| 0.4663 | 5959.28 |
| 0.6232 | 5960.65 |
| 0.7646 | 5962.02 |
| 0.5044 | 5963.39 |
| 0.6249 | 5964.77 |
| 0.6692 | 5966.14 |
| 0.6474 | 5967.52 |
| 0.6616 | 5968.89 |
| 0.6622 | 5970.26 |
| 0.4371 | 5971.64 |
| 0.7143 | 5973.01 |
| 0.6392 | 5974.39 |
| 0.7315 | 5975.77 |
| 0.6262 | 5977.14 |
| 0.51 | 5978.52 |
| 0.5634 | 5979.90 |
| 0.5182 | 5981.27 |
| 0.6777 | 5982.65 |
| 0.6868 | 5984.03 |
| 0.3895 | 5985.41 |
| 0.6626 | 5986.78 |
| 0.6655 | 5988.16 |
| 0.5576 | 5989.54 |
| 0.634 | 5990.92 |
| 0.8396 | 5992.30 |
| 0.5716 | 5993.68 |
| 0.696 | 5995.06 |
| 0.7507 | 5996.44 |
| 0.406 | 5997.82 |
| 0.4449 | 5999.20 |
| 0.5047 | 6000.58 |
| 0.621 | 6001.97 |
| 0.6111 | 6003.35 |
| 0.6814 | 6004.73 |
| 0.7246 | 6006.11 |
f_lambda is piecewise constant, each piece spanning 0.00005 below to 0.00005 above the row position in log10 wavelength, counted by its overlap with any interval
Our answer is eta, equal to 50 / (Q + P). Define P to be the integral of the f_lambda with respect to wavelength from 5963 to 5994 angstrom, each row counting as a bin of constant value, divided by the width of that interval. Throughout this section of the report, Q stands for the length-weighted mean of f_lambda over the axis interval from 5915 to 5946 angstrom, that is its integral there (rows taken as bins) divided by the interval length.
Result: 39.6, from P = 0.62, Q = 0.64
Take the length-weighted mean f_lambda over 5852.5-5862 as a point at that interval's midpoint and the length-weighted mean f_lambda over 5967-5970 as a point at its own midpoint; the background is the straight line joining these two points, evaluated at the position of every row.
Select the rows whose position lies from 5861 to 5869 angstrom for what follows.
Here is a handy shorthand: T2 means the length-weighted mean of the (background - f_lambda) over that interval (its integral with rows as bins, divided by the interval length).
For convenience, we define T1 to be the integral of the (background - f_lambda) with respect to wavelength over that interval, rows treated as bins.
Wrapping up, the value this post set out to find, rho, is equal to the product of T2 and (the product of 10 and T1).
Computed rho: 0.62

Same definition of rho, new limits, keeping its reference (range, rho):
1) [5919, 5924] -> 0.14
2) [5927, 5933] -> 0.07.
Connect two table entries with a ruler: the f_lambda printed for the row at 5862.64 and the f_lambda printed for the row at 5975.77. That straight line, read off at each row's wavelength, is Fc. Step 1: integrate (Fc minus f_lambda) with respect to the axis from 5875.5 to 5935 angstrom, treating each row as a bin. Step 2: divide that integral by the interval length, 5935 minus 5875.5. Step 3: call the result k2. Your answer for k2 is 0.16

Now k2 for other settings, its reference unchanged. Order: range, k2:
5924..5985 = 0.12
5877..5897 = 0.21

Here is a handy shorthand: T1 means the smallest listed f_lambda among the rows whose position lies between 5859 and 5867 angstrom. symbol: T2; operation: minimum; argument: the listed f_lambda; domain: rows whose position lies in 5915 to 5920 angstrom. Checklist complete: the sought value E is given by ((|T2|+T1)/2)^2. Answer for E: 0.26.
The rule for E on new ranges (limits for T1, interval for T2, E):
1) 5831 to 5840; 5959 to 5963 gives 0.23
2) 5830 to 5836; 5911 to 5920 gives 0.26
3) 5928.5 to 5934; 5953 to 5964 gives 0.25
